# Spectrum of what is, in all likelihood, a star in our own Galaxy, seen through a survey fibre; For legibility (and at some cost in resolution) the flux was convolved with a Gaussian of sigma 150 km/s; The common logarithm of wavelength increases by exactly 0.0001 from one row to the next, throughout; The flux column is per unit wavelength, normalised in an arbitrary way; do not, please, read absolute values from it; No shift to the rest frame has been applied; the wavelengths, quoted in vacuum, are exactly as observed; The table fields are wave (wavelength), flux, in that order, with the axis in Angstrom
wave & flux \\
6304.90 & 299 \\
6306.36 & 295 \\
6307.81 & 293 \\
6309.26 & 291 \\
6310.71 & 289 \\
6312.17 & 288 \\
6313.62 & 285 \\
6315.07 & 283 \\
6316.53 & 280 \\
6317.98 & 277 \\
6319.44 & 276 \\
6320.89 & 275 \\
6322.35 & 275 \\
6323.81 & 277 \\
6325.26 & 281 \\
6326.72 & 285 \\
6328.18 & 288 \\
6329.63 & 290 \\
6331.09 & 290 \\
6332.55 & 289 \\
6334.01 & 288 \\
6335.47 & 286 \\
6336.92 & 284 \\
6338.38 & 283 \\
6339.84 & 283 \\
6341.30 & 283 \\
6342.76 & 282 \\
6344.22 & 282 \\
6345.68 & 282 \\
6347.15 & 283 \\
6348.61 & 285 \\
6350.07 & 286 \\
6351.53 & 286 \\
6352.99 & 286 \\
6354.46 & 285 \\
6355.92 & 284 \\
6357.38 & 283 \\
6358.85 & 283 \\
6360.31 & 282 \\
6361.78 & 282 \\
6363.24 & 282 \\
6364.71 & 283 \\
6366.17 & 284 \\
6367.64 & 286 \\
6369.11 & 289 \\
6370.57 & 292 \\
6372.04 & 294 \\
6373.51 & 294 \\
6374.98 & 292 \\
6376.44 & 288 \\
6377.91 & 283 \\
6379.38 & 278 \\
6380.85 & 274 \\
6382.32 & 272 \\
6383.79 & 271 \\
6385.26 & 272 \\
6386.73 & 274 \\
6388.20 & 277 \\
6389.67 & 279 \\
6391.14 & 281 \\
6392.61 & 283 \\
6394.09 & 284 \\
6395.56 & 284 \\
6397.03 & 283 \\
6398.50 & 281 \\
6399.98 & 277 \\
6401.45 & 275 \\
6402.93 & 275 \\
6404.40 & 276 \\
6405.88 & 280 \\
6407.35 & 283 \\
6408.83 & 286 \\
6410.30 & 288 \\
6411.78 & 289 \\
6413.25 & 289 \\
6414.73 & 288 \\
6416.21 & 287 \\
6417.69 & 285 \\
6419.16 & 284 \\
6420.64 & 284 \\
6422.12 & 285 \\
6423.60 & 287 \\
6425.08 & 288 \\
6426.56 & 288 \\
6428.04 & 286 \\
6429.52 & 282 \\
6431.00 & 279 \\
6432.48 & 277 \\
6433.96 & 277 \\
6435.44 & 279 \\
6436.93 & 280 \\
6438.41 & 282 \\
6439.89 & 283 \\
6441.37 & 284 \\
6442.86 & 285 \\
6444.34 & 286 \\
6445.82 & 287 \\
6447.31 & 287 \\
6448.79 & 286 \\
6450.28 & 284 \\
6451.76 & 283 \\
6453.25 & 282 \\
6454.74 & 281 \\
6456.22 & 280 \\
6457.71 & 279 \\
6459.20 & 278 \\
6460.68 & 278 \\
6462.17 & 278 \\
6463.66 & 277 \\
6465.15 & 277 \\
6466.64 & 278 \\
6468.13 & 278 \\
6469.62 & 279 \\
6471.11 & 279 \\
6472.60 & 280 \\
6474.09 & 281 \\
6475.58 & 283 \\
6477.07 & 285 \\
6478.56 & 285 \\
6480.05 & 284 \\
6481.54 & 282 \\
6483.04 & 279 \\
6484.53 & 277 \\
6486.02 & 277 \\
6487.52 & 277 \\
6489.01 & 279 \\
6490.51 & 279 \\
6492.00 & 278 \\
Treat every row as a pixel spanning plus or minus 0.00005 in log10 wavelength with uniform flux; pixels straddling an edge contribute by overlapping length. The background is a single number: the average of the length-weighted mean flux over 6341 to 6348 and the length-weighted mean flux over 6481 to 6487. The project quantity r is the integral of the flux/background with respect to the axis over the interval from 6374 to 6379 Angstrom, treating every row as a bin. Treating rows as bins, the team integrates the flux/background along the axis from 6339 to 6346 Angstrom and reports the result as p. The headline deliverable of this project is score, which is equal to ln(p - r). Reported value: 0.7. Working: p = 7.1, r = 5.1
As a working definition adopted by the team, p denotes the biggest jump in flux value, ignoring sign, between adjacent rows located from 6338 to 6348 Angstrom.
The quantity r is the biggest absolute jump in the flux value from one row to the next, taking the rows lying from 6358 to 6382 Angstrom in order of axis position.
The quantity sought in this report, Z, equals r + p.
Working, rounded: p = 1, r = 5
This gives 6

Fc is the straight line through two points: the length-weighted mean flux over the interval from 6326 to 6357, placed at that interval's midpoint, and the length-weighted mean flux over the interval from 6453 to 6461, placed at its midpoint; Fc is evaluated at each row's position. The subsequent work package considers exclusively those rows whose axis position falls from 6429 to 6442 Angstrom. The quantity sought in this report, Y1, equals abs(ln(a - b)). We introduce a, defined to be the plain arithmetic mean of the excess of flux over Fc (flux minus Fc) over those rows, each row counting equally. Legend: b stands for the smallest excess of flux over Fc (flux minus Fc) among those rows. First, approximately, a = -0.4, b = -4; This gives 1.25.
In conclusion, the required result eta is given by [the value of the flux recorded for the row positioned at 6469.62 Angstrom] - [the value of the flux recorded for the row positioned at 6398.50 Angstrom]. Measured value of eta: -2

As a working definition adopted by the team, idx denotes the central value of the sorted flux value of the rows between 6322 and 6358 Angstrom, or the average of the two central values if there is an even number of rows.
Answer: 284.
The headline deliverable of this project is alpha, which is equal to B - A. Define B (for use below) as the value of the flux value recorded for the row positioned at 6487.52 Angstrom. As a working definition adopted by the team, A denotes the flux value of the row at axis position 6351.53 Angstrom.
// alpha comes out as -9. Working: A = 286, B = 277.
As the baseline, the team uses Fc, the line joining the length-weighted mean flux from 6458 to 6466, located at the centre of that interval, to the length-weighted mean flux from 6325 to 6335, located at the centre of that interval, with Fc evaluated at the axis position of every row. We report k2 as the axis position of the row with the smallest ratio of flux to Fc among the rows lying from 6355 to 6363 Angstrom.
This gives 6360.31 Angstrom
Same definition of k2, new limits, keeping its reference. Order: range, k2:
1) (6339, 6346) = 6342.76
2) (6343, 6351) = 6344.22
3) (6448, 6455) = 6454.74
